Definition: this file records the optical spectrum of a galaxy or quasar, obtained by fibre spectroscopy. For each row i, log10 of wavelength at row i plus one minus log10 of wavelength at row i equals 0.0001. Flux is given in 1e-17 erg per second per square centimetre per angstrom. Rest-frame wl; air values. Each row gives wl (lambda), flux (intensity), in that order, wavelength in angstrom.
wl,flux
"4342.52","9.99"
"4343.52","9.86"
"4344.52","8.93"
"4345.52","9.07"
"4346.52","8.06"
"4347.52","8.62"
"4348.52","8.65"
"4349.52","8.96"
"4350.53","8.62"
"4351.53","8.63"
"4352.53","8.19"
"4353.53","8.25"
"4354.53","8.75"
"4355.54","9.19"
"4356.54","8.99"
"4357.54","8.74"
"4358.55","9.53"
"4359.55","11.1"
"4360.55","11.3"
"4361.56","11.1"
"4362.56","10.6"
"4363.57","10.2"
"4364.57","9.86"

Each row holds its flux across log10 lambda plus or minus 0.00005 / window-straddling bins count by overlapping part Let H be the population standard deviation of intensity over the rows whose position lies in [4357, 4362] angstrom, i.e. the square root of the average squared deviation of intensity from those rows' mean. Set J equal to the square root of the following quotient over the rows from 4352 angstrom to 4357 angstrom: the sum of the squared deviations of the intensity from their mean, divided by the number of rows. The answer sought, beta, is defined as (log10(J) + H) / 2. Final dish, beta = 0.31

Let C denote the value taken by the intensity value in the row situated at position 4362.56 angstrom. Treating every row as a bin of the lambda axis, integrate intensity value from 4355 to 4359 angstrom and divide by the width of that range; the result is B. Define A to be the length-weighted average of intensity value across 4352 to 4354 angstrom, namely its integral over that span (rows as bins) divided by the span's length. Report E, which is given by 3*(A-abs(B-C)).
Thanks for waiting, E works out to 20.2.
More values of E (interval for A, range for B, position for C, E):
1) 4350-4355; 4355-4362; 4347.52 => 21.4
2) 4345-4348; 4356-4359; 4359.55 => 19.7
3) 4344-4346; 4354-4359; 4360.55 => 20.2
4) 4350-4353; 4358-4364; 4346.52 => 17.7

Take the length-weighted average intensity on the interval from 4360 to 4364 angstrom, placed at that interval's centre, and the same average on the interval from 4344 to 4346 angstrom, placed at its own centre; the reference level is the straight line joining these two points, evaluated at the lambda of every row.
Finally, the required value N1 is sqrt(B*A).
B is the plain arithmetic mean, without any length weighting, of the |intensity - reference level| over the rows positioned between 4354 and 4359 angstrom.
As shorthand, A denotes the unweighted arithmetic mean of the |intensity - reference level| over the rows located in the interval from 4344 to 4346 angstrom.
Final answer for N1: 0.14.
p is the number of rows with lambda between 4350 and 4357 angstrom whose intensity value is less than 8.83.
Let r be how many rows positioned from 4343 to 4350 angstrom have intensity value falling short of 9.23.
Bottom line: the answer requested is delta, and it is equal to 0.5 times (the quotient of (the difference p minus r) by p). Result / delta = -0.1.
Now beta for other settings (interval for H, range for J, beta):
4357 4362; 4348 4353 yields 0.21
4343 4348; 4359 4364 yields 0.10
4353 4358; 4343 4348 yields 0.04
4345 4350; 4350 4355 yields -0.15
